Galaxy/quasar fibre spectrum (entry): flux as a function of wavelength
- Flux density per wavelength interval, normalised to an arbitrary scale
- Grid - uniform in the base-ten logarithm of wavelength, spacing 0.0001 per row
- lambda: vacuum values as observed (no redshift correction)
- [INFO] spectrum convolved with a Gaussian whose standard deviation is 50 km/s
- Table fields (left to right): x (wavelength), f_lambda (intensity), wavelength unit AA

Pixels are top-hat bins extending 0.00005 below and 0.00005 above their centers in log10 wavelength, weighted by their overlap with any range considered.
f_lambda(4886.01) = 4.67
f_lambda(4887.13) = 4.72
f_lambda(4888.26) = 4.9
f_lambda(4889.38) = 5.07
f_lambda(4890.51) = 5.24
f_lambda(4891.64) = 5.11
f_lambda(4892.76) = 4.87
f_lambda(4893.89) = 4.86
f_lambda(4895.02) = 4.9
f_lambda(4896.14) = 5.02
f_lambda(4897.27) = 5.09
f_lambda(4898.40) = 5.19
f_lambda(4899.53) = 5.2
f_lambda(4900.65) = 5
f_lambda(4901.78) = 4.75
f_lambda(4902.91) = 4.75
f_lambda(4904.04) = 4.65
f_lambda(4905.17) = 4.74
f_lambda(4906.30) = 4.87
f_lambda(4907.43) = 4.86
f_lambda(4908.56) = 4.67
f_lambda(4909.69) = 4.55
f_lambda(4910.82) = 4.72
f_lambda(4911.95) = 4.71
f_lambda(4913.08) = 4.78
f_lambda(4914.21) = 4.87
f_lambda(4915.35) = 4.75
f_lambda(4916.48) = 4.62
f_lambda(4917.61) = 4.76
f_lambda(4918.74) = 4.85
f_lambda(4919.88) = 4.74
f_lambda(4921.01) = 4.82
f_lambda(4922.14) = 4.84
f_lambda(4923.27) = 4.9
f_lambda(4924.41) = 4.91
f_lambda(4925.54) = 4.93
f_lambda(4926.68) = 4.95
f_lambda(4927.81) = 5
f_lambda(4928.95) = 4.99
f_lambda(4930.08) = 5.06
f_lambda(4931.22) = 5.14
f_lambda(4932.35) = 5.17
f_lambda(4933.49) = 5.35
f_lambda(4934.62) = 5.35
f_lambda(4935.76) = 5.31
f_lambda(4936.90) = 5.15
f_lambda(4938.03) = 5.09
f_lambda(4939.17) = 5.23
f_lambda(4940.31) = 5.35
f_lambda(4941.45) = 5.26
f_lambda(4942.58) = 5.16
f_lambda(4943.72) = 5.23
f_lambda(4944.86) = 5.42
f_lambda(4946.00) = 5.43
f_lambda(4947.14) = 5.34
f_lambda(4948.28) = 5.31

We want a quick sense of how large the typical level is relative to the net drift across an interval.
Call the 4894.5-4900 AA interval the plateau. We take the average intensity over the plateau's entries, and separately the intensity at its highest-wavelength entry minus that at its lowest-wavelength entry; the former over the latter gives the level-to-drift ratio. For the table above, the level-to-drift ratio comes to 17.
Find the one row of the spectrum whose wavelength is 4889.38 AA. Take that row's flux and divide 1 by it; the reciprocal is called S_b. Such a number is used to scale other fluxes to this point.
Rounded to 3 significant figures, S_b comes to 0.197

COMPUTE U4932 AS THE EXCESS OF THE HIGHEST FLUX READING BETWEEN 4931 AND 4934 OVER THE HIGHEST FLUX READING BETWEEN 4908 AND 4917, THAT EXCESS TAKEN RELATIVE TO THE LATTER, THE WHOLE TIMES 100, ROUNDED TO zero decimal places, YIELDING 10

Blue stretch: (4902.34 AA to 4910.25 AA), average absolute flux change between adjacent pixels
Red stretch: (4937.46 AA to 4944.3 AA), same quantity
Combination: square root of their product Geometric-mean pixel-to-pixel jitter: 0.11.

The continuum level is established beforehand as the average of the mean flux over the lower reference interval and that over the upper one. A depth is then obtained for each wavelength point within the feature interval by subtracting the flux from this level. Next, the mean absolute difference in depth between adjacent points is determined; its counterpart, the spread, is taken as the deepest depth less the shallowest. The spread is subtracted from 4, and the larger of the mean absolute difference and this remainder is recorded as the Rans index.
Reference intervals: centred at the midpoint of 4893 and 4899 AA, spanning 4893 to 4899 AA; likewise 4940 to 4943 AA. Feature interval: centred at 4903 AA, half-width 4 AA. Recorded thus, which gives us 3.45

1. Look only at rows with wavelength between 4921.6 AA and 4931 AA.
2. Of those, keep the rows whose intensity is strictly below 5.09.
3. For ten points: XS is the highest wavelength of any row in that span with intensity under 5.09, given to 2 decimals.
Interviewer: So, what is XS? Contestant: 4930.08 AA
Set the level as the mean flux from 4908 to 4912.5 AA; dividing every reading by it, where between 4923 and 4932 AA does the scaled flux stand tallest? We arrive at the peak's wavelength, 4931.22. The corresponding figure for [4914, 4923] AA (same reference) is 4914.21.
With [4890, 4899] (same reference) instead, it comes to 4890.51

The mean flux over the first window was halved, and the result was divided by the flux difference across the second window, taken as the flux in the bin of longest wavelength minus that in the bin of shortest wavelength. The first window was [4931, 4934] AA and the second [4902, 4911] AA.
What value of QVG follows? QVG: -87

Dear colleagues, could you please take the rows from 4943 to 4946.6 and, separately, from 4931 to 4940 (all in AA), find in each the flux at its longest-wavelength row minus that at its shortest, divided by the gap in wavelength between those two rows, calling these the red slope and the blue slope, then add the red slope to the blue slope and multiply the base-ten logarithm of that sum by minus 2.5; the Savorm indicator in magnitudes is 2.51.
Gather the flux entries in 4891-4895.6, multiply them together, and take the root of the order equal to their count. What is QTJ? 4.93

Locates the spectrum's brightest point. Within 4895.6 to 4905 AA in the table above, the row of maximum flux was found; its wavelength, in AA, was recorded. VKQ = 4899.53 AA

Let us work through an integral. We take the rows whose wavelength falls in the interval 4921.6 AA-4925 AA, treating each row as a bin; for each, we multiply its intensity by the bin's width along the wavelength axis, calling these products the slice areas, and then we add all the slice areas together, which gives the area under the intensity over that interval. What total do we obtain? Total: 17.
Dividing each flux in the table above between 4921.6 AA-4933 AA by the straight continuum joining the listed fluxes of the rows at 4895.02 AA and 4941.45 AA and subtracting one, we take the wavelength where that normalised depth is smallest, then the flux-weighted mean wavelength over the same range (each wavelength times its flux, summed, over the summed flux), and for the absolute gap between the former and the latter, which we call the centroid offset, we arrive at 5.2 AA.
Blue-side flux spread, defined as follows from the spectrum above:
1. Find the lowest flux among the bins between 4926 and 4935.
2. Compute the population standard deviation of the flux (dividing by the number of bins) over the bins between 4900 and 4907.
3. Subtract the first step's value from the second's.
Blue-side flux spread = -4.84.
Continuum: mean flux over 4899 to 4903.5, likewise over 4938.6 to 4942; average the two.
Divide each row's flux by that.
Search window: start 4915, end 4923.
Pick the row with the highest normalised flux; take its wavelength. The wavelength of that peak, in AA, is 4918.74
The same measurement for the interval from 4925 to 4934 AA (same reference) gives 4933.49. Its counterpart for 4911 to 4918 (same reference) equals 4914.21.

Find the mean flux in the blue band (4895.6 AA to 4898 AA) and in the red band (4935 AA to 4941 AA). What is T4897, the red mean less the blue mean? 0.17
